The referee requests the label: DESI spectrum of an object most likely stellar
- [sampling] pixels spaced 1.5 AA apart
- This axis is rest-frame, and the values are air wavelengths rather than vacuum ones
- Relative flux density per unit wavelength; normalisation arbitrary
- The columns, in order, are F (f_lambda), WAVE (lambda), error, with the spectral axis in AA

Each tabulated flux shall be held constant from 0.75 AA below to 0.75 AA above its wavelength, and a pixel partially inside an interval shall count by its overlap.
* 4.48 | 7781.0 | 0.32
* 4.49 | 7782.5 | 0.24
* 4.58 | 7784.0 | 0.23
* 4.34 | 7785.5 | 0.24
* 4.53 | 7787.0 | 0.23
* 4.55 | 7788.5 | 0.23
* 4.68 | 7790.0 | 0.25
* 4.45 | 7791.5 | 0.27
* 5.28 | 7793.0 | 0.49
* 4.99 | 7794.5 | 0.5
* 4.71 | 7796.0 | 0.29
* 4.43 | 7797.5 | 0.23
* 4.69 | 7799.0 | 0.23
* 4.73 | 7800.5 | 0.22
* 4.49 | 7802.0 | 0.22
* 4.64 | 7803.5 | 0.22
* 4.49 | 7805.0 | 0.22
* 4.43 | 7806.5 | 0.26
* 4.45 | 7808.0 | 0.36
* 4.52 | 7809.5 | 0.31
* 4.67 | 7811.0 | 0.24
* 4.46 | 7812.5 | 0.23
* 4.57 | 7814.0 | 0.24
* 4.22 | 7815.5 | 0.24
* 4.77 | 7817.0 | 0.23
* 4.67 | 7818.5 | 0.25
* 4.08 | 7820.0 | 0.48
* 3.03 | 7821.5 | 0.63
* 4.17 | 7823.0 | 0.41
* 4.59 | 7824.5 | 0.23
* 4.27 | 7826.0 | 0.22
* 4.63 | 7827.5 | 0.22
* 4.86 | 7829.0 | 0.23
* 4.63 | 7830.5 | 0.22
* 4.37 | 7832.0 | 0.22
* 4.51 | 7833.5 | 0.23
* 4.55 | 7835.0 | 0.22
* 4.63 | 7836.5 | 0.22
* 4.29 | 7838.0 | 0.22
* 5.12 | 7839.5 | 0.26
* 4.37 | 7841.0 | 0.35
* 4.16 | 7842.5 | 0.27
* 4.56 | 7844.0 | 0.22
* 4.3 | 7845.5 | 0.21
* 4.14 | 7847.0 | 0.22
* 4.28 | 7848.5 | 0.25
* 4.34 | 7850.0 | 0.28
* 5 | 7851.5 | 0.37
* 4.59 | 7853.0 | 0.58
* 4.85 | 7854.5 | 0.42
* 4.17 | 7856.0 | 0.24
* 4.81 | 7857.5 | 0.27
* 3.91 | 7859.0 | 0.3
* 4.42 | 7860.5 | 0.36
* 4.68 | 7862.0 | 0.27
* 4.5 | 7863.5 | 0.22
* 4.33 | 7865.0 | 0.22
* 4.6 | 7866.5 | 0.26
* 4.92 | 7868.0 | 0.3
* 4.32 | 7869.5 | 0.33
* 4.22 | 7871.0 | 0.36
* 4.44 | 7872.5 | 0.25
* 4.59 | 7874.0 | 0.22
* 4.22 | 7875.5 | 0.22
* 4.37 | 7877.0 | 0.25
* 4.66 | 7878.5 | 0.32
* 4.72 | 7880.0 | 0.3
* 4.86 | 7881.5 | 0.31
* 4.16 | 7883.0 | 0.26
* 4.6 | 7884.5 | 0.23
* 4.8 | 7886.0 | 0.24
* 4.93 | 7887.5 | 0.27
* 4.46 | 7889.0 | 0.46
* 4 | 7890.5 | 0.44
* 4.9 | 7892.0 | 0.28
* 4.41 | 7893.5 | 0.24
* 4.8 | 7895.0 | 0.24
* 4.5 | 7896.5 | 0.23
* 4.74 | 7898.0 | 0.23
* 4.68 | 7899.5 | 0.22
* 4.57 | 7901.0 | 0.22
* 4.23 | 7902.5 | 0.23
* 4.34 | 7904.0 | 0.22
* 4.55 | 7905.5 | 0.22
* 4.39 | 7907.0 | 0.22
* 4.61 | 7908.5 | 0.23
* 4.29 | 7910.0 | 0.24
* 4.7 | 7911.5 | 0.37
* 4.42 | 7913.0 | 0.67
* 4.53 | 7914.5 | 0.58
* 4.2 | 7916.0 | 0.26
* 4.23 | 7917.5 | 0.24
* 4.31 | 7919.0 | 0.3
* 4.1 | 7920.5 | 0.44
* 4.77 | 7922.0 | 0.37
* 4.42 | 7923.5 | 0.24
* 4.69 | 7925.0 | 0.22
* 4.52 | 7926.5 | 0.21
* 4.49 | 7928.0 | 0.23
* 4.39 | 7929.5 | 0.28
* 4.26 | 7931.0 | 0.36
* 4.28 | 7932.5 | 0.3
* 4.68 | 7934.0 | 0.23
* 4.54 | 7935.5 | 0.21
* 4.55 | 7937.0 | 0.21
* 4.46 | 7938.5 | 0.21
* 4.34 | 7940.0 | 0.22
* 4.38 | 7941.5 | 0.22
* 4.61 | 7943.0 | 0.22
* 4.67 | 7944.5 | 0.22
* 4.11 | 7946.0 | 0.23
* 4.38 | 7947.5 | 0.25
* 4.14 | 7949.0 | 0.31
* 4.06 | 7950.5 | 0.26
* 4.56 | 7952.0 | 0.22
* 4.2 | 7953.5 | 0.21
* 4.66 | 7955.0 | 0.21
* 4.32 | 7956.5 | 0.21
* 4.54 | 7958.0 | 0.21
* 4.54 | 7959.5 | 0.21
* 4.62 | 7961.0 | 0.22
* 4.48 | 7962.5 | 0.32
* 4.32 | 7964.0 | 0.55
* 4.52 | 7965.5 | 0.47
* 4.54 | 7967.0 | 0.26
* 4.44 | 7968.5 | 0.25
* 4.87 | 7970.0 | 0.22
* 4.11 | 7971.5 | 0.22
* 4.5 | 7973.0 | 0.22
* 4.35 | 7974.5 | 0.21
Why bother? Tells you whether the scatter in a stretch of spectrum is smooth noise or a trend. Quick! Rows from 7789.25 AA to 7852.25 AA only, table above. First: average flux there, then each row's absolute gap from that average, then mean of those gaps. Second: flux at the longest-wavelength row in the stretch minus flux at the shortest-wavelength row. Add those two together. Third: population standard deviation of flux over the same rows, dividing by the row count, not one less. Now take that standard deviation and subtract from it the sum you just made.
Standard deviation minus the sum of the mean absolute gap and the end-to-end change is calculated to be -0.2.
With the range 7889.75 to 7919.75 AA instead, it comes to -0.3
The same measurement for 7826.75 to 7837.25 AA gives 0.0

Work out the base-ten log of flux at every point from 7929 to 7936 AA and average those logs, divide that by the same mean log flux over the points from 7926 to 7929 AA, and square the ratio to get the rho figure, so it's 0.98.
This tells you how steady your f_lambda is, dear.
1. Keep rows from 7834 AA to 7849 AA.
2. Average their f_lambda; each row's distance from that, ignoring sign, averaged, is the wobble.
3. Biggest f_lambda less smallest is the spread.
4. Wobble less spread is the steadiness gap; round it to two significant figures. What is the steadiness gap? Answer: -0.76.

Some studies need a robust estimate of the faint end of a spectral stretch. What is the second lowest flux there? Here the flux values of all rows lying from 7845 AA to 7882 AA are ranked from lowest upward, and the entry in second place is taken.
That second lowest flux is 4.14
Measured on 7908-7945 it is 4.2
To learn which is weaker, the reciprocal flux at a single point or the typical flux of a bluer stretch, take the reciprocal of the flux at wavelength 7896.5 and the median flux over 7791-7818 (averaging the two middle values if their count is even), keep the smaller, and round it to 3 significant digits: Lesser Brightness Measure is 0.222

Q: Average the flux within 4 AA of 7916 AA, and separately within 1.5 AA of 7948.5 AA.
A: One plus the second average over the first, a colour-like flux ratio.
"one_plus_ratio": 1.98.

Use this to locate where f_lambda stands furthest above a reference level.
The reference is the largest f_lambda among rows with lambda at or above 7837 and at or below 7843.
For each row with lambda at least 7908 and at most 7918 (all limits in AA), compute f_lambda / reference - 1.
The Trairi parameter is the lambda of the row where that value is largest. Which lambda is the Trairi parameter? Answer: 7911.5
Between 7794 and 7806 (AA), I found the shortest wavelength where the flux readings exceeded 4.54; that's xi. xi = 7794.5 AA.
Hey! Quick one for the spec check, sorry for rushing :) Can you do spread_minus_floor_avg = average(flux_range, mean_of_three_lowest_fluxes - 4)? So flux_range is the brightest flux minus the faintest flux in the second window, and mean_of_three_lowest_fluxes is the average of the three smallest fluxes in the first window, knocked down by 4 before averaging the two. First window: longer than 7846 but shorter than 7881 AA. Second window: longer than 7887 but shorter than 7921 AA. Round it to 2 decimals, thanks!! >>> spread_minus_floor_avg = 0.50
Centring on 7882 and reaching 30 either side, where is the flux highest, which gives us 7887.5 AA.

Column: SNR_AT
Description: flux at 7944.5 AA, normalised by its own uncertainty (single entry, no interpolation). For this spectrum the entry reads 21.2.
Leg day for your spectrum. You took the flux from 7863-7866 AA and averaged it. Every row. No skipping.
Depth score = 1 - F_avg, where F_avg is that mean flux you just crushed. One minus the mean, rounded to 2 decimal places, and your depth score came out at -3.42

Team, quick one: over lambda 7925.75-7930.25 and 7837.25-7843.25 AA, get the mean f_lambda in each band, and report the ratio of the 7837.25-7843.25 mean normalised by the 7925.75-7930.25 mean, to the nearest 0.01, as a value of 1.00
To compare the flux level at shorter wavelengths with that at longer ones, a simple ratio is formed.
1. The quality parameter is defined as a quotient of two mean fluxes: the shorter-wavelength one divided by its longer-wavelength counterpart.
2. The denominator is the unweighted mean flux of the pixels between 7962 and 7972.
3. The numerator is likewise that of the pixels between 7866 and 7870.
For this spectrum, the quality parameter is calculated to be 1.03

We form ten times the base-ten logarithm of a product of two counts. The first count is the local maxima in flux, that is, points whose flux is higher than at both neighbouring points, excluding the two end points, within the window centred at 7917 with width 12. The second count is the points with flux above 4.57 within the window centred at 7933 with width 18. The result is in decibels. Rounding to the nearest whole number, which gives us 6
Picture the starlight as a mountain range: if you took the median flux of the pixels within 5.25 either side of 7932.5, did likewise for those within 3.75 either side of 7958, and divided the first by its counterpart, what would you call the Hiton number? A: 0.99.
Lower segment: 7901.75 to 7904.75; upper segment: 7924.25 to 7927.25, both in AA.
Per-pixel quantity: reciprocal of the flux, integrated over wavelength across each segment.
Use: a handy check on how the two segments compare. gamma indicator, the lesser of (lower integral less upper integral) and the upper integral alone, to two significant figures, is 0.049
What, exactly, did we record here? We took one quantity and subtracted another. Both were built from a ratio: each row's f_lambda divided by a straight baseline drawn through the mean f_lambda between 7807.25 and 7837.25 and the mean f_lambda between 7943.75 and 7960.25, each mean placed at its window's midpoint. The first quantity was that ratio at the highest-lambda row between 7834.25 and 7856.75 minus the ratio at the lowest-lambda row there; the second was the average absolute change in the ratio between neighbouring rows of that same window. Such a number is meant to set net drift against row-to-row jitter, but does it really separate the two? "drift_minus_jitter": -0.17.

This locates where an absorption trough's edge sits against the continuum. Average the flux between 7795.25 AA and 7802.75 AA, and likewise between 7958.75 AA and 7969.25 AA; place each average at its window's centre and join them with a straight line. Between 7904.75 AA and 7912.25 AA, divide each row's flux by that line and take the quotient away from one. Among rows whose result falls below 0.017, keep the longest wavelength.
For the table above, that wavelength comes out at 7911.5 AA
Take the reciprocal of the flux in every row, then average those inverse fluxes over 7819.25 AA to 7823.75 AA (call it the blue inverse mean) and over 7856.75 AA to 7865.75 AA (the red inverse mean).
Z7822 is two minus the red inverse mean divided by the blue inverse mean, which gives 1.17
